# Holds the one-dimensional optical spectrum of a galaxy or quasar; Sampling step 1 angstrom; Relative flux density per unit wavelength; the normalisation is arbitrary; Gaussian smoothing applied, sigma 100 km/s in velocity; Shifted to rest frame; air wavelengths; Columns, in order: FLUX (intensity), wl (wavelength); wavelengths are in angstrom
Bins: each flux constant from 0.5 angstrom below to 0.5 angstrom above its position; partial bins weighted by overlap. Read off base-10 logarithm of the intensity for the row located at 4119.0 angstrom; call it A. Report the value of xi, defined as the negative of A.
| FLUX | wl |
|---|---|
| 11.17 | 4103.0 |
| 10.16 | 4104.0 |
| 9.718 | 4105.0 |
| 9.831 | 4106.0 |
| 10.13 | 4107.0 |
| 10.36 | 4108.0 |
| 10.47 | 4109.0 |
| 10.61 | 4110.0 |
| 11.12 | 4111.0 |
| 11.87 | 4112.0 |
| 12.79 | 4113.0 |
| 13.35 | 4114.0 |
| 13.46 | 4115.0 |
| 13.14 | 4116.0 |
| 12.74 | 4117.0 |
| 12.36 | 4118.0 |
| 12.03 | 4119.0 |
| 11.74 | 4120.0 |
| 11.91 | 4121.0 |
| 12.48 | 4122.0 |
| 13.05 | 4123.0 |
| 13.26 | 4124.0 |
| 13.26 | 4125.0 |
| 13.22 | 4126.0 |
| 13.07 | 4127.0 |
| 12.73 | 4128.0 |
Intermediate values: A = 1.08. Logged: -1.08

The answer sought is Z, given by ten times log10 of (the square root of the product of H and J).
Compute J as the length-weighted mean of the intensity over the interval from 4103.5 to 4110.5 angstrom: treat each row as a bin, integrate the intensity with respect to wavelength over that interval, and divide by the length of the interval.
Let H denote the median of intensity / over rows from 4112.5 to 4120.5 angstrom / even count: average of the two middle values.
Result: 10.6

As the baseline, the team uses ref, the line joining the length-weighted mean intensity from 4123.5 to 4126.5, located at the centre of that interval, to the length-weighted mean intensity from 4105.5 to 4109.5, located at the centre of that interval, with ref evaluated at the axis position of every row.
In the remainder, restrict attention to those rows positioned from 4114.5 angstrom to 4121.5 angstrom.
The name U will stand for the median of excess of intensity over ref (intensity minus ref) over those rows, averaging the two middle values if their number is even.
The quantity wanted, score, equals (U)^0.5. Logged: 0.6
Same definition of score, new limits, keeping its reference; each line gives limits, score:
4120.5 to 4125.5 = 0.1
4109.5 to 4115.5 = 1.1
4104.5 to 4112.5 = 0.1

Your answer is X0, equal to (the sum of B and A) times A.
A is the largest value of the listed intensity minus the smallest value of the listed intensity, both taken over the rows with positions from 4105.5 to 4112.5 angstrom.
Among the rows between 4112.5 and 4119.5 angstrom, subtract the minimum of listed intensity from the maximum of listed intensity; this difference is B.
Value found 7.1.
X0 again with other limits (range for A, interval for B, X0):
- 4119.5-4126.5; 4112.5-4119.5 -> 4.5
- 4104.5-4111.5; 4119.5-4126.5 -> 4.1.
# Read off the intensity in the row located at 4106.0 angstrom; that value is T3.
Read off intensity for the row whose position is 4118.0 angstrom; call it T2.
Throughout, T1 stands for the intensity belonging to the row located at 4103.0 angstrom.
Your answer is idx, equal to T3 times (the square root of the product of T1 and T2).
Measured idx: 116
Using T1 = 11.17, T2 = 12.36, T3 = 9.831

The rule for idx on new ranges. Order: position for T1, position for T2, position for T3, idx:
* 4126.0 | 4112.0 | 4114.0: 167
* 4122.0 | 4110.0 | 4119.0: 138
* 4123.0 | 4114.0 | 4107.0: 134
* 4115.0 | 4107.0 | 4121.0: 139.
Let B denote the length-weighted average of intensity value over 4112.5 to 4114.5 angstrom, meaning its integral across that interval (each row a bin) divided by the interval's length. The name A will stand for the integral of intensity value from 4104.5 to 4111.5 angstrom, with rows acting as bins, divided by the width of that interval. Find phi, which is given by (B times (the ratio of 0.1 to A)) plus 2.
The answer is 2.13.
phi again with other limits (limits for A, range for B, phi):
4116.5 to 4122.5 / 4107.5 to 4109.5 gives 2.09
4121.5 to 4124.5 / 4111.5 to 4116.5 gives 2.10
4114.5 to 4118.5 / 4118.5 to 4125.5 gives 2.10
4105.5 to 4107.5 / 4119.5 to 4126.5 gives 2.13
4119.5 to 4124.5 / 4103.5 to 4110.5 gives 2.08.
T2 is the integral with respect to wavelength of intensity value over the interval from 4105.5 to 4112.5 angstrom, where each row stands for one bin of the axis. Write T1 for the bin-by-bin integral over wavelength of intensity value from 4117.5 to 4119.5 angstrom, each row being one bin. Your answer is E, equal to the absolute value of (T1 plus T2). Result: 99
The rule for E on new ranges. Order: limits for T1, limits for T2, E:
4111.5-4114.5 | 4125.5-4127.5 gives 64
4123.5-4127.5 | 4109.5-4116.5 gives 139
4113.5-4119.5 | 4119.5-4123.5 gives 126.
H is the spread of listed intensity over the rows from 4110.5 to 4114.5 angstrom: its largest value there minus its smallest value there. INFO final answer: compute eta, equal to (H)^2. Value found 5.0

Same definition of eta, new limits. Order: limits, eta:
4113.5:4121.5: 3.0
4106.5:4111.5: 1.0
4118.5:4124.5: 2.3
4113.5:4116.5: 0.1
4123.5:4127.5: 0.0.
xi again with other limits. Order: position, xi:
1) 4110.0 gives -1.03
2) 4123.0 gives -1.12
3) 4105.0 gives -0.99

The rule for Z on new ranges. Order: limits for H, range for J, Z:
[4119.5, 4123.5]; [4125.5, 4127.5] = 11.0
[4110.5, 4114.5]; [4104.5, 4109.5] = 10.5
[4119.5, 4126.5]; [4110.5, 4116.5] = 11.1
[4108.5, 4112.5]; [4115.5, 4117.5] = 10.7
